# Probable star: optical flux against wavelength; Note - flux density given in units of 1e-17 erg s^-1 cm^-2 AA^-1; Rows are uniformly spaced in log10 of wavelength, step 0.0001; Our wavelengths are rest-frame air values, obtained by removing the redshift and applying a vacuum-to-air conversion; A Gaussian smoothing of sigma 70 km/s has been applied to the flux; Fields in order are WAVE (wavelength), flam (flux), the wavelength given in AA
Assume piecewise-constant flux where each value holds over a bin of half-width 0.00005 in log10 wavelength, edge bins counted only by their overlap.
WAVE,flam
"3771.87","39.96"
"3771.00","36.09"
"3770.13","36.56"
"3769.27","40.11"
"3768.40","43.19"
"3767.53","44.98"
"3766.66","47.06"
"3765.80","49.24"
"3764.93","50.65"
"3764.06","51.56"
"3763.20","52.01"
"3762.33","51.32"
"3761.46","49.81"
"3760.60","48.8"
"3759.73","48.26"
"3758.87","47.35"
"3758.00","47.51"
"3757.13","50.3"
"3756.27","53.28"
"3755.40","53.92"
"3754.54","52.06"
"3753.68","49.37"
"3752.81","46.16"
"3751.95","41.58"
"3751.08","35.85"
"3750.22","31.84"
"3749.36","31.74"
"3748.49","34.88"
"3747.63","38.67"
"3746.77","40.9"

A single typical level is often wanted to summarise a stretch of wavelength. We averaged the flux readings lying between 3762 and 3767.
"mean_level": 50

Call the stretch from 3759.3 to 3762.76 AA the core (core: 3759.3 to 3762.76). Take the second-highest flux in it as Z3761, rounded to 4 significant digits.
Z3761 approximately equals 49.81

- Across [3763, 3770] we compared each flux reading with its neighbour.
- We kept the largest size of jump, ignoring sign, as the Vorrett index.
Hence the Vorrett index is 3.1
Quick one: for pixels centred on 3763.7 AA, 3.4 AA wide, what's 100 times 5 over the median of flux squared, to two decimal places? 0.19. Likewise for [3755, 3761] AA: 0.21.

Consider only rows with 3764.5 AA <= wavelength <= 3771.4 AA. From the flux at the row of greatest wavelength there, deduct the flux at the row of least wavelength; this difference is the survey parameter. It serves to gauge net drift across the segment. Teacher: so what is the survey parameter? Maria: -15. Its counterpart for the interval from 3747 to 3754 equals 11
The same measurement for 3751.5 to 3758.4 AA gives 6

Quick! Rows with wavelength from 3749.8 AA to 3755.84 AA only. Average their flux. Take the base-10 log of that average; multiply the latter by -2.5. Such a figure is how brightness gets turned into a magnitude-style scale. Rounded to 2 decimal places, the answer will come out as -4.12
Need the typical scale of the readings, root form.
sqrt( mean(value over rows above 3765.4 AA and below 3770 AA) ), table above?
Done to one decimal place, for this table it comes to 6.7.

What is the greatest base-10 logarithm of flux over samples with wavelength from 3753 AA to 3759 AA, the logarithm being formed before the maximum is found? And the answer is 1.73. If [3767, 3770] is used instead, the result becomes 1.65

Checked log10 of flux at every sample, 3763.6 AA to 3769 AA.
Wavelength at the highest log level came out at 3764.06 AA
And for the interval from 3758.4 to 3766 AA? 3763.20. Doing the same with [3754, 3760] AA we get 3755.40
